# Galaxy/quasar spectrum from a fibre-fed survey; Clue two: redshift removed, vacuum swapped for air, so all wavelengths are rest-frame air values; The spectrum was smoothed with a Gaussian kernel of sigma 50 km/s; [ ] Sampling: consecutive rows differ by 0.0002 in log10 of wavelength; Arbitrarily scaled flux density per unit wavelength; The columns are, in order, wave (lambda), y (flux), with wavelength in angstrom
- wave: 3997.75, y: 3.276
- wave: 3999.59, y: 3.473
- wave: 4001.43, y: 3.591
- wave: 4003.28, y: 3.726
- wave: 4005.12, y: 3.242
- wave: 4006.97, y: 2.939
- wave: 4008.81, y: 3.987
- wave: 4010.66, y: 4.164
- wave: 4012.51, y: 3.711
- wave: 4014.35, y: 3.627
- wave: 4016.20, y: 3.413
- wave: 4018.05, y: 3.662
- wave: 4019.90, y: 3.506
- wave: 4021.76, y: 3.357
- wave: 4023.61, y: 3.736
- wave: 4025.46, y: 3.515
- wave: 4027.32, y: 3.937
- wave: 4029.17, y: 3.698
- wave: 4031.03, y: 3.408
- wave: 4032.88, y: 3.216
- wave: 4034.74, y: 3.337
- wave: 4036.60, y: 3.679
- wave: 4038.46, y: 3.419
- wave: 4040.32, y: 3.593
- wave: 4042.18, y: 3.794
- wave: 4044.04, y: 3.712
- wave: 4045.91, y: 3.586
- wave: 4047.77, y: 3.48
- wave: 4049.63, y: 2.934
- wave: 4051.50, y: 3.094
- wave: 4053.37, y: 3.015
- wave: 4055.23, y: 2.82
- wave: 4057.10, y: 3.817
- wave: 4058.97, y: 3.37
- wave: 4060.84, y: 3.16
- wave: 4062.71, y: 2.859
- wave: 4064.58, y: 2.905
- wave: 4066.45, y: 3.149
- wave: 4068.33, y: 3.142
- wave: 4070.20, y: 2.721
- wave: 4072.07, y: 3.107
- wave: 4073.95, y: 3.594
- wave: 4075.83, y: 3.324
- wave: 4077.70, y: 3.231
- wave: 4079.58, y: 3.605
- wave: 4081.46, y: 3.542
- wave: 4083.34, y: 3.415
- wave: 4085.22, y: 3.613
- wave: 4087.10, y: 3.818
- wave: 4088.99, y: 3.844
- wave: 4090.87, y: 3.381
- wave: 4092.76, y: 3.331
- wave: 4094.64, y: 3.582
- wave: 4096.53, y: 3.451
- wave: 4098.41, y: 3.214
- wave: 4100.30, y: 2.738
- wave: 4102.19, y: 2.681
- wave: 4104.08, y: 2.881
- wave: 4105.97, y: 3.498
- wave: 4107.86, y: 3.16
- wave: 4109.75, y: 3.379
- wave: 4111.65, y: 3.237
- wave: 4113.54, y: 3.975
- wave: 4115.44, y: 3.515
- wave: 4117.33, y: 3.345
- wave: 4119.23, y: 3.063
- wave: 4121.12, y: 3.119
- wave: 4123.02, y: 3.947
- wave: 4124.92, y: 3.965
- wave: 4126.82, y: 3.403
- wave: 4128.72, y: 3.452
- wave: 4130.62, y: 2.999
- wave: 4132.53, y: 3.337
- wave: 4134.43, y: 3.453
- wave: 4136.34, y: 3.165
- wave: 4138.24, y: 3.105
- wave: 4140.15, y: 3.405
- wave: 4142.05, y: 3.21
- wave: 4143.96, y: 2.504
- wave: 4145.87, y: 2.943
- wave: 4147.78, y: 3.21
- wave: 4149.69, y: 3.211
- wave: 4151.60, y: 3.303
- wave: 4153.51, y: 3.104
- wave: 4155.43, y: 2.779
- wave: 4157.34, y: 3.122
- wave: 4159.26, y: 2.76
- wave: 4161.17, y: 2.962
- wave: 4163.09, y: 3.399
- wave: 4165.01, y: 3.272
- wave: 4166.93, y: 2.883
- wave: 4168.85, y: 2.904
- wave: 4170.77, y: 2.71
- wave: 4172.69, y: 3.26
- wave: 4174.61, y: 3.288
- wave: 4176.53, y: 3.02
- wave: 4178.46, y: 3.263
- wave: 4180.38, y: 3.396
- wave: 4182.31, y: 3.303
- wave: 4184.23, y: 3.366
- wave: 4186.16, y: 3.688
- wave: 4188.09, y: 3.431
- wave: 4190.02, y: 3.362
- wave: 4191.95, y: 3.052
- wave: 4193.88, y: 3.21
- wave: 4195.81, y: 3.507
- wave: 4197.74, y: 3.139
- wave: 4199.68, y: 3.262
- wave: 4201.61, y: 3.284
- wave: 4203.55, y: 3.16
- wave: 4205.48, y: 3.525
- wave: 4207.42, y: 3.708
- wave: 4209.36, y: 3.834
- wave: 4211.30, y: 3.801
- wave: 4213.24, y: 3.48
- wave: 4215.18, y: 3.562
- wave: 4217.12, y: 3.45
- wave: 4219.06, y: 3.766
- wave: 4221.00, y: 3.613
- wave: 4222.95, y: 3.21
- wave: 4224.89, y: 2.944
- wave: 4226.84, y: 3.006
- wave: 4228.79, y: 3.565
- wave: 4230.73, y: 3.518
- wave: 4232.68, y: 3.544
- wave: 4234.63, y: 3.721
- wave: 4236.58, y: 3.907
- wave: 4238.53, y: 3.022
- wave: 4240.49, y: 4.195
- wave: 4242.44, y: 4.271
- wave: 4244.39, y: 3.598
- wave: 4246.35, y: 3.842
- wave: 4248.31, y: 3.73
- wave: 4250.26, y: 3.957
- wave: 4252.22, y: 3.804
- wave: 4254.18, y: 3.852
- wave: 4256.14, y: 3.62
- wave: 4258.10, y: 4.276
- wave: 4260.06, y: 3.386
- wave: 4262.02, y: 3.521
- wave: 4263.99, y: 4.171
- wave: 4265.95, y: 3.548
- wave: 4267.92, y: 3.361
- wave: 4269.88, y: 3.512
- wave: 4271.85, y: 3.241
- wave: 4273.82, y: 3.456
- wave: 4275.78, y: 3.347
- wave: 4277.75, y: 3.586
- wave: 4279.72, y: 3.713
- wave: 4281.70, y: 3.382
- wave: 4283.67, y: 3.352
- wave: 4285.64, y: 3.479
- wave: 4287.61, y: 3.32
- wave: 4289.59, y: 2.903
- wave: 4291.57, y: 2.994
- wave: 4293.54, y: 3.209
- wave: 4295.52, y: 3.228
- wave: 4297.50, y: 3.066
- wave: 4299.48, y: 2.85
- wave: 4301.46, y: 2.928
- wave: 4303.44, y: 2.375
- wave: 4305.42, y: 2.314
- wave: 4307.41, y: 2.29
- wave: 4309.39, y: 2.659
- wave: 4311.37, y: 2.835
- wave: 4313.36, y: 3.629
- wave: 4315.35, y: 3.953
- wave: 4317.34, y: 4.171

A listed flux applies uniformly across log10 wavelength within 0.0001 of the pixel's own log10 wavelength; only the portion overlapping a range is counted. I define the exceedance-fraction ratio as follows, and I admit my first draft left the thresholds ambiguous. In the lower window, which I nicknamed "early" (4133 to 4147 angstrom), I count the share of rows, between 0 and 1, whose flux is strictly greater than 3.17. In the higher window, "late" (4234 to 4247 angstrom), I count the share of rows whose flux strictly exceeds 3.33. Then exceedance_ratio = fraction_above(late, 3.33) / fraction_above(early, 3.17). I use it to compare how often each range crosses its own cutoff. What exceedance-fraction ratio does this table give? 2.00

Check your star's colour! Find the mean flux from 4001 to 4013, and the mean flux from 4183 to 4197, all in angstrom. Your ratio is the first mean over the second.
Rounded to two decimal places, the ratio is 1.07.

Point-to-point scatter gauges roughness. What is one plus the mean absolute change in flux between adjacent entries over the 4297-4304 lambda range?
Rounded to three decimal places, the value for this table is 1.282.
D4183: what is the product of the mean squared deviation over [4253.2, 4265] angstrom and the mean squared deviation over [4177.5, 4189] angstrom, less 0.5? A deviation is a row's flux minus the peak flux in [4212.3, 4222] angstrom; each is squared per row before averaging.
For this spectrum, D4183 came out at -0.484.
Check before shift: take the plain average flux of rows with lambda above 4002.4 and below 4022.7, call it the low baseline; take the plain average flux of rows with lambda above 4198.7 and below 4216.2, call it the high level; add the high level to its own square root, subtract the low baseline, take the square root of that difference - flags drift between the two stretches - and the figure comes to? 1.35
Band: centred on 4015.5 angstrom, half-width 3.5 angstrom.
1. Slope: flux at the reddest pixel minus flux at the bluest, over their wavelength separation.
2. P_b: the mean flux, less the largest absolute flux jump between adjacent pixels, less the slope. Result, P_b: 3.4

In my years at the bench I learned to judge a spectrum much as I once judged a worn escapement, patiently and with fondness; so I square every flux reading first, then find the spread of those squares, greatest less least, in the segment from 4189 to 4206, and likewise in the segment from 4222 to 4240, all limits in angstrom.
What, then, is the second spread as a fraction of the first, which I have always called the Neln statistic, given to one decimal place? 2.1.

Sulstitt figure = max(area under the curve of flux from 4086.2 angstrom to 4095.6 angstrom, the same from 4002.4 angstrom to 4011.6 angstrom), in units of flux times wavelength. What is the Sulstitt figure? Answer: 34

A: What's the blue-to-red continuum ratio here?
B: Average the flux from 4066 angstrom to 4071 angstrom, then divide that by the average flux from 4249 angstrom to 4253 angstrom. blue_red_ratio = 0.77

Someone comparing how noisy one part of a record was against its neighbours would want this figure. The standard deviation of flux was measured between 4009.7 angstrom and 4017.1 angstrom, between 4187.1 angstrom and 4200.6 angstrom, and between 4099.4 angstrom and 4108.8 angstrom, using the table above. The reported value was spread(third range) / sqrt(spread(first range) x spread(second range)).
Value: 1.5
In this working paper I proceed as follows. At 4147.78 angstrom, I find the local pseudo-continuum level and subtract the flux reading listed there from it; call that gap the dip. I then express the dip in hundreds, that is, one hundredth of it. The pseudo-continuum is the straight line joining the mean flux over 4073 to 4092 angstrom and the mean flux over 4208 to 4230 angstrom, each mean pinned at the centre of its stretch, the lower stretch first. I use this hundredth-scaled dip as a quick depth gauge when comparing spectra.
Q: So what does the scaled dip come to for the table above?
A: 0.0030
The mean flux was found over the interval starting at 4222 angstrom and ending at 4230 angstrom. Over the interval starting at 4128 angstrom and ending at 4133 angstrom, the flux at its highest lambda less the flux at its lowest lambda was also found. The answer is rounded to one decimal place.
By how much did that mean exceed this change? 3.3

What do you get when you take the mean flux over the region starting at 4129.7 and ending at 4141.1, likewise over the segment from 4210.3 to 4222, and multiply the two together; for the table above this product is 11.7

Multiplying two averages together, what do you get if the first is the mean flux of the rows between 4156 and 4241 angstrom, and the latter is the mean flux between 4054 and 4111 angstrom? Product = 11.0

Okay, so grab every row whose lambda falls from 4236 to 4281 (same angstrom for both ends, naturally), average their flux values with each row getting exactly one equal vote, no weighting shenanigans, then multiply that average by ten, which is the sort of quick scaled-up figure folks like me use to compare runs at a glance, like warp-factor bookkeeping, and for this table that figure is 36.9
